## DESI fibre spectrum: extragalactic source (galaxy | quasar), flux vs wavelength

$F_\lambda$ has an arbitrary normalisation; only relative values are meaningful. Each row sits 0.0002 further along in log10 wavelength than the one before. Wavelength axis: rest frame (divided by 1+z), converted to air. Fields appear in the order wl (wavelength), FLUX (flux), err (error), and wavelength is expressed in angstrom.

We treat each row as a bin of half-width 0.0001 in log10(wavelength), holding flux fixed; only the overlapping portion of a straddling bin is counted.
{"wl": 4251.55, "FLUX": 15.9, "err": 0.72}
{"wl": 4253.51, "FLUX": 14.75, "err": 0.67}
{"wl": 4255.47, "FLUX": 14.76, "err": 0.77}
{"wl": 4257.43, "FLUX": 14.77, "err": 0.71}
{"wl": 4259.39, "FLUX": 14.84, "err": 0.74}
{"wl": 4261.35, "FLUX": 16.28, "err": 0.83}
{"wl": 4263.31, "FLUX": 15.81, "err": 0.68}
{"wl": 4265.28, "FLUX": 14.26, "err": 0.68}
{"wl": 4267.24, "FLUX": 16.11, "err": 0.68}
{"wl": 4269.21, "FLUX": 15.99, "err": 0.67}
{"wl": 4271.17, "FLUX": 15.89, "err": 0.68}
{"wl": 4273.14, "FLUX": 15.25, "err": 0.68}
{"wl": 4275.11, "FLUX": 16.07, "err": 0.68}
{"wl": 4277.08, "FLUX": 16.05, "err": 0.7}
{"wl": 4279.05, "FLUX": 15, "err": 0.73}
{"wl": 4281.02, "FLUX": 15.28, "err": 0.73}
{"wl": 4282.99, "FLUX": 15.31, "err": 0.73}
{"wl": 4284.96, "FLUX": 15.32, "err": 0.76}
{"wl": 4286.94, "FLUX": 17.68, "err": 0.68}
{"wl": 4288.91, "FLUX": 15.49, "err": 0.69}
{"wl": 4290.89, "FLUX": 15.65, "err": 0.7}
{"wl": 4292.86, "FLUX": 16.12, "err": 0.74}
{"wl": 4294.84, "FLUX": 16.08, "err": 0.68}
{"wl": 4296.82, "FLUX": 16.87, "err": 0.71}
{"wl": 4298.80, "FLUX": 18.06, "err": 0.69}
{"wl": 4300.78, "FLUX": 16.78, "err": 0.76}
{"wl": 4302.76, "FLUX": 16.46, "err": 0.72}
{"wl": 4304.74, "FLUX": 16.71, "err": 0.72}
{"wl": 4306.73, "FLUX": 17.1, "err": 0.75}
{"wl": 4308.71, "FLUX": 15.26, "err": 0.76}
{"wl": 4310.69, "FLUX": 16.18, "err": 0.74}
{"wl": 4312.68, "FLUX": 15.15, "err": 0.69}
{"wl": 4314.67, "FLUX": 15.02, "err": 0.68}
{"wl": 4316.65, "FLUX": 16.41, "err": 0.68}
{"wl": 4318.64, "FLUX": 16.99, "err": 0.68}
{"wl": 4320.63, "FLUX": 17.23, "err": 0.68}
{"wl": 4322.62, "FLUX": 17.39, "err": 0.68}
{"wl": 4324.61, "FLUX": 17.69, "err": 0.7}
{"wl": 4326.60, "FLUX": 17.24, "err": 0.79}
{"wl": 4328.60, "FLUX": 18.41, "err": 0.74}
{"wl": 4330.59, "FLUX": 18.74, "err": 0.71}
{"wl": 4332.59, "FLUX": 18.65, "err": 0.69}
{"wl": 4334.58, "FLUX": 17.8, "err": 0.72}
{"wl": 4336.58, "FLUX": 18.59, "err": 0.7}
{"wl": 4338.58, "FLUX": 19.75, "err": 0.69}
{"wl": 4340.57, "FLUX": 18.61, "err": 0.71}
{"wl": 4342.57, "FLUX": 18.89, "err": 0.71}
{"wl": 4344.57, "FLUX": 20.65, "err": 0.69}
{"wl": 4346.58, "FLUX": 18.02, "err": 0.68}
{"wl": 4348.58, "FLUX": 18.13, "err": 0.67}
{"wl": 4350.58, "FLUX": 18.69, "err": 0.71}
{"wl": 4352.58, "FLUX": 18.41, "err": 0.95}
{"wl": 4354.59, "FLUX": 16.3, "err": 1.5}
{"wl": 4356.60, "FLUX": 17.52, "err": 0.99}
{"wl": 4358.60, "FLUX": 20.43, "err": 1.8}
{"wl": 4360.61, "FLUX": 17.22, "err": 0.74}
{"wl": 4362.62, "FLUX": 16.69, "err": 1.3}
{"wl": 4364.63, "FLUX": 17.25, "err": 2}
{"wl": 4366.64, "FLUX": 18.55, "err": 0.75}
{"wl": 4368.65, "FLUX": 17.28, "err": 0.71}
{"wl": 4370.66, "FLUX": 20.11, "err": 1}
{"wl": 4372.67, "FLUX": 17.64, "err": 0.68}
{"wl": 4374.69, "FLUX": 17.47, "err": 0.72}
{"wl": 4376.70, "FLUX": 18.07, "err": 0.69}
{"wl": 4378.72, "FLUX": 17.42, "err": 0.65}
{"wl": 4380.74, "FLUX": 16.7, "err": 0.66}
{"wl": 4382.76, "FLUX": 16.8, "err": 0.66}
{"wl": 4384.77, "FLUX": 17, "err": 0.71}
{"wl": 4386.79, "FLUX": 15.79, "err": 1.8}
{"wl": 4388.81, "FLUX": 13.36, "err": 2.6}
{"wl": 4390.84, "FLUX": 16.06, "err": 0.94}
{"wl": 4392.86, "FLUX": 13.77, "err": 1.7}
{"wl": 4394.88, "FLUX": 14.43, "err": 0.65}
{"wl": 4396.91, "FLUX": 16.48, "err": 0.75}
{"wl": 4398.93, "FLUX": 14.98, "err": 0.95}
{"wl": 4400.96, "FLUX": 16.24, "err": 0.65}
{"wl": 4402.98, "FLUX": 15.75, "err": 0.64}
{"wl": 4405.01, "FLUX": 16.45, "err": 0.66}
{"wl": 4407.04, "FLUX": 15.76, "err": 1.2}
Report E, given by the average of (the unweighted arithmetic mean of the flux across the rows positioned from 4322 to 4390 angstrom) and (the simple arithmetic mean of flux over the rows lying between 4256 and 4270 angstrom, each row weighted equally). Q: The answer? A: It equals 16.6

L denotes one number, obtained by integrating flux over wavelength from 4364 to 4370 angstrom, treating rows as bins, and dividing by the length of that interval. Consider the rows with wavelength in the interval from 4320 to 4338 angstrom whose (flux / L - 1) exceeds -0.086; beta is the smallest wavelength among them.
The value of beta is 4320.63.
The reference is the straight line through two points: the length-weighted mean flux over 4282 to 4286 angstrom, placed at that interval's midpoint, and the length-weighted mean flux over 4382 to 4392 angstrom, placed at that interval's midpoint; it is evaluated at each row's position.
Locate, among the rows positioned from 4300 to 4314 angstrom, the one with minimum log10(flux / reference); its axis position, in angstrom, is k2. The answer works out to 4312.68 angstrom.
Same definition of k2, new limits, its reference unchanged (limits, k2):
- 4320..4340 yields 4326.60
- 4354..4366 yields 4354.59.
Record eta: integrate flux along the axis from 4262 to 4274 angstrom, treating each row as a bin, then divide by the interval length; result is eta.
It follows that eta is 15.6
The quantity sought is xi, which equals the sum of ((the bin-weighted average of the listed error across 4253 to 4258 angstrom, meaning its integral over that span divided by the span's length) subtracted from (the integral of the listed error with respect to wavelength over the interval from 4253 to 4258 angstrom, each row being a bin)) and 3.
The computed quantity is 5.9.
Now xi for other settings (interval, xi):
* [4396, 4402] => 6.9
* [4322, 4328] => 6.6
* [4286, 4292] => 6.5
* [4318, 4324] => 6.4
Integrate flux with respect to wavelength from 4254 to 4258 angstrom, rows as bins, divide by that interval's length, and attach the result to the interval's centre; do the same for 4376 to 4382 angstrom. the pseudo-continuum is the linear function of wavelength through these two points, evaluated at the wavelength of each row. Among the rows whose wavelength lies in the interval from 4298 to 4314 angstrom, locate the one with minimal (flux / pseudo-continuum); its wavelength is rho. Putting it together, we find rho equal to 4312.68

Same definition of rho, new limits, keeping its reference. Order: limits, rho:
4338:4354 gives 4346.58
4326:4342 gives 4326.60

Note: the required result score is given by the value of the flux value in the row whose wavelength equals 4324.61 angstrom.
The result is 17.69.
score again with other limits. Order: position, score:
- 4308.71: 15.26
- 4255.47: 14.76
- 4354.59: 16.3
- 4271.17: 15.89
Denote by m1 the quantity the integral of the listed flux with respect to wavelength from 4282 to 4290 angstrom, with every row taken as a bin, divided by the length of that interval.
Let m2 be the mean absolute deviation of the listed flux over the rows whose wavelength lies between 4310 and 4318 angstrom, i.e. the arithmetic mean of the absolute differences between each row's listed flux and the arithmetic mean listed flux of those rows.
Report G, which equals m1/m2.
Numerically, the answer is 26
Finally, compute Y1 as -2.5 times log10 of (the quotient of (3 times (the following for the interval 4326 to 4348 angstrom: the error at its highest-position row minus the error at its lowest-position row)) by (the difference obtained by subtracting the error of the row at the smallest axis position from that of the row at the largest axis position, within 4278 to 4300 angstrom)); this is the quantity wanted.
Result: -2.3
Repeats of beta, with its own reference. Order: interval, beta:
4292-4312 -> 4296.82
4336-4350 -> 4336.58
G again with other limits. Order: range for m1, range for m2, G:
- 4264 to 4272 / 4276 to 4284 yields 49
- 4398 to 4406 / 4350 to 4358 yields 19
